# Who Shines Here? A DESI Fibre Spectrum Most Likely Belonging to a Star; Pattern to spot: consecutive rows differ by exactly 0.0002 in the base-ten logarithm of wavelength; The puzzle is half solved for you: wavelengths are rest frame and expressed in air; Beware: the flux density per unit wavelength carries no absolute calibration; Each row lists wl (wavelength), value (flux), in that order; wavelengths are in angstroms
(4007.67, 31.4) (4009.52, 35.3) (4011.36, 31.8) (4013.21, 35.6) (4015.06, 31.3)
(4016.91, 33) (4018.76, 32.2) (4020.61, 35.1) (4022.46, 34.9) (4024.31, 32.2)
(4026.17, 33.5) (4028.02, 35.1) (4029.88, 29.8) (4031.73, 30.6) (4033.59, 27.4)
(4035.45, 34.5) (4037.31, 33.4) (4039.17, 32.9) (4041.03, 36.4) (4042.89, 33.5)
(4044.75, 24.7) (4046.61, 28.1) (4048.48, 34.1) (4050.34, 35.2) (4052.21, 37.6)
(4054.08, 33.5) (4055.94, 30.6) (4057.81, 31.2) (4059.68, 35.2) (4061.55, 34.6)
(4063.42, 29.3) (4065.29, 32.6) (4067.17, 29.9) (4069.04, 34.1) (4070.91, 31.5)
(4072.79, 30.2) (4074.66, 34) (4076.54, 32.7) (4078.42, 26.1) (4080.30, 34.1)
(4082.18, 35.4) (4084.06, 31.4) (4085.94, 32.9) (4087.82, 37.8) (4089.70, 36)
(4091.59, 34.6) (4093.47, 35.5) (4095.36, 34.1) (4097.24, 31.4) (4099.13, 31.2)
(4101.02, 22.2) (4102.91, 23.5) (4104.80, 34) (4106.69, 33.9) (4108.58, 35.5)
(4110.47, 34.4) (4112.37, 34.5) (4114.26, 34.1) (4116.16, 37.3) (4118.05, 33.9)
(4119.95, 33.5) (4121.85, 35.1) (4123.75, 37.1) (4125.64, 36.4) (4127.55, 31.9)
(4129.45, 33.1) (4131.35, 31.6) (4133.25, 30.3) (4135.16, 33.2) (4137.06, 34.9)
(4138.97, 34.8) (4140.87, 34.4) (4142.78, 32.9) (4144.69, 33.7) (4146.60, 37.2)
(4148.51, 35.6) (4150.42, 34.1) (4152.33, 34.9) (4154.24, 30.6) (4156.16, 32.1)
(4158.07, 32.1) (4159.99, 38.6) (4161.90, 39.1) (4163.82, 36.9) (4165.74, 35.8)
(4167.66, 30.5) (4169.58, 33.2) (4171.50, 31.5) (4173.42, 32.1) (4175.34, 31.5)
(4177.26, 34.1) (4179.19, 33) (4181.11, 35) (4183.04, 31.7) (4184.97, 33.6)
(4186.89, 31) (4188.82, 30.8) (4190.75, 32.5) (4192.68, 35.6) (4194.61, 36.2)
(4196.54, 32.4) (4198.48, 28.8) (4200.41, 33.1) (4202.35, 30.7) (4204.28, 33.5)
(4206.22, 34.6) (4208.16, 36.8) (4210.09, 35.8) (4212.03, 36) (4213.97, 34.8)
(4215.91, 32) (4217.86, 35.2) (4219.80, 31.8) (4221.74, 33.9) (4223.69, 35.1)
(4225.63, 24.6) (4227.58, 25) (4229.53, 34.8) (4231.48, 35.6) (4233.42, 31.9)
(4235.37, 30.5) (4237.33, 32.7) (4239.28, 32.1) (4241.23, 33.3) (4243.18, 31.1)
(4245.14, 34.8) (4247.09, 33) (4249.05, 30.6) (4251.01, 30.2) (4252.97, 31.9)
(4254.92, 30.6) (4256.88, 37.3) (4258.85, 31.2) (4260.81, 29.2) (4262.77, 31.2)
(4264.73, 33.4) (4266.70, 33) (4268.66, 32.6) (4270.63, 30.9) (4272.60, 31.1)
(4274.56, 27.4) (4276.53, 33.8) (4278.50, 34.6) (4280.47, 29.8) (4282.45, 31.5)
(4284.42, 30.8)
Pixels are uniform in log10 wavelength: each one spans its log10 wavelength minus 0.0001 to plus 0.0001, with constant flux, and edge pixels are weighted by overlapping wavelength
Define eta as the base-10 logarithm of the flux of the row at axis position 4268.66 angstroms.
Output 1.51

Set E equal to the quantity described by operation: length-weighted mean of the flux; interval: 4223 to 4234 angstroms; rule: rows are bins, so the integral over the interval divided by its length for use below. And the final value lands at 31.1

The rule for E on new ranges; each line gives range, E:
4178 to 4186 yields 33.3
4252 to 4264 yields 32.0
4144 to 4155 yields 34.4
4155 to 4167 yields 35.5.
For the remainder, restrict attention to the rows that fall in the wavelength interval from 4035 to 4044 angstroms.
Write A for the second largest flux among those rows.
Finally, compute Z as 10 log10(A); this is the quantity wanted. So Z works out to 15.4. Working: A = 34.5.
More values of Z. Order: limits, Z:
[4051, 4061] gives 15.5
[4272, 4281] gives 15.3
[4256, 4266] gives 15.2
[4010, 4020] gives 15.2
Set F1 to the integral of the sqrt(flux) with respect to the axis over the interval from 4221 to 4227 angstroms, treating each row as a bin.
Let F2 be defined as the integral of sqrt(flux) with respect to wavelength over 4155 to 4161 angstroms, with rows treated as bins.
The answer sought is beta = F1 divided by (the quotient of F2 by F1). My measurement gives 31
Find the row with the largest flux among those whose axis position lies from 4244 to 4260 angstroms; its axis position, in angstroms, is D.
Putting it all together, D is 4256.88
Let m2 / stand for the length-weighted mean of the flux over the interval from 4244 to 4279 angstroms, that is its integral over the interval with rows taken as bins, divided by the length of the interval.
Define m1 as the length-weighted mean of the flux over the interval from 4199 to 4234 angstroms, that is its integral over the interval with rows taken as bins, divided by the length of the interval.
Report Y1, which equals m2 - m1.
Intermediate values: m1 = 33.0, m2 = 32.0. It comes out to -1.0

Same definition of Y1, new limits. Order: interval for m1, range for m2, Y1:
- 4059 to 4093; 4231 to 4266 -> -0.7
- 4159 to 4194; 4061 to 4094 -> -0.8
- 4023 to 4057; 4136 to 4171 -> 2.1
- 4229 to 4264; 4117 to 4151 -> 1.8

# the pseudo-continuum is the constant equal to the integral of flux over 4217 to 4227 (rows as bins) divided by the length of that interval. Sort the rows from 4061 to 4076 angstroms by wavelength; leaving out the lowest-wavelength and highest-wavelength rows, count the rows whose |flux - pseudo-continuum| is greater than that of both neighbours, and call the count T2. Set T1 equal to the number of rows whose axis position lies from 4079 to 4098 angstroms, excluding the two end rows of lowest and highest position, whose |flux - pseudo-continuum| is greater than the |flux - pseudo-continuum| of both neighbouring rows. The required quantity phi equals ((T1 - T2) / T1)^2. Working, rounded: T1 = 3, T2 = 1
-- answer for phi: 0.4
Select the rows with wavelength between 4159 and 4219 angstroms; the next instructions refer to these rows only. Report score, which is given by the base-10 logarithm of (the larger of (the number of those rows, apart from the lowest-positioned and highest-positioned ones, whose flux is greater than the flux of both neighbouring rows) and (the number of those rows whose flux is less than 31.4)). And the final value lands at 1.00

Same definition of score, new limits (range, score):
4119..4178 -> 0.90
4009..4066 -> 0.95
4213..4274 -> 1.08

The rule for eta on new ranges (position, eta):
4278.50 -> 1.54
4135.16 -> 1.52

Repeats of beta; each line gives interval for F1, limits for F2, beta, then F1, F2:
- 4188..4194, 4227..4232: 42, 34.6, 28.2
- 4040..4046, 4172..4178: 33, 33.5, 34.2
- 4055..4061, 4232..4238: 35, 34.2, 33.9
